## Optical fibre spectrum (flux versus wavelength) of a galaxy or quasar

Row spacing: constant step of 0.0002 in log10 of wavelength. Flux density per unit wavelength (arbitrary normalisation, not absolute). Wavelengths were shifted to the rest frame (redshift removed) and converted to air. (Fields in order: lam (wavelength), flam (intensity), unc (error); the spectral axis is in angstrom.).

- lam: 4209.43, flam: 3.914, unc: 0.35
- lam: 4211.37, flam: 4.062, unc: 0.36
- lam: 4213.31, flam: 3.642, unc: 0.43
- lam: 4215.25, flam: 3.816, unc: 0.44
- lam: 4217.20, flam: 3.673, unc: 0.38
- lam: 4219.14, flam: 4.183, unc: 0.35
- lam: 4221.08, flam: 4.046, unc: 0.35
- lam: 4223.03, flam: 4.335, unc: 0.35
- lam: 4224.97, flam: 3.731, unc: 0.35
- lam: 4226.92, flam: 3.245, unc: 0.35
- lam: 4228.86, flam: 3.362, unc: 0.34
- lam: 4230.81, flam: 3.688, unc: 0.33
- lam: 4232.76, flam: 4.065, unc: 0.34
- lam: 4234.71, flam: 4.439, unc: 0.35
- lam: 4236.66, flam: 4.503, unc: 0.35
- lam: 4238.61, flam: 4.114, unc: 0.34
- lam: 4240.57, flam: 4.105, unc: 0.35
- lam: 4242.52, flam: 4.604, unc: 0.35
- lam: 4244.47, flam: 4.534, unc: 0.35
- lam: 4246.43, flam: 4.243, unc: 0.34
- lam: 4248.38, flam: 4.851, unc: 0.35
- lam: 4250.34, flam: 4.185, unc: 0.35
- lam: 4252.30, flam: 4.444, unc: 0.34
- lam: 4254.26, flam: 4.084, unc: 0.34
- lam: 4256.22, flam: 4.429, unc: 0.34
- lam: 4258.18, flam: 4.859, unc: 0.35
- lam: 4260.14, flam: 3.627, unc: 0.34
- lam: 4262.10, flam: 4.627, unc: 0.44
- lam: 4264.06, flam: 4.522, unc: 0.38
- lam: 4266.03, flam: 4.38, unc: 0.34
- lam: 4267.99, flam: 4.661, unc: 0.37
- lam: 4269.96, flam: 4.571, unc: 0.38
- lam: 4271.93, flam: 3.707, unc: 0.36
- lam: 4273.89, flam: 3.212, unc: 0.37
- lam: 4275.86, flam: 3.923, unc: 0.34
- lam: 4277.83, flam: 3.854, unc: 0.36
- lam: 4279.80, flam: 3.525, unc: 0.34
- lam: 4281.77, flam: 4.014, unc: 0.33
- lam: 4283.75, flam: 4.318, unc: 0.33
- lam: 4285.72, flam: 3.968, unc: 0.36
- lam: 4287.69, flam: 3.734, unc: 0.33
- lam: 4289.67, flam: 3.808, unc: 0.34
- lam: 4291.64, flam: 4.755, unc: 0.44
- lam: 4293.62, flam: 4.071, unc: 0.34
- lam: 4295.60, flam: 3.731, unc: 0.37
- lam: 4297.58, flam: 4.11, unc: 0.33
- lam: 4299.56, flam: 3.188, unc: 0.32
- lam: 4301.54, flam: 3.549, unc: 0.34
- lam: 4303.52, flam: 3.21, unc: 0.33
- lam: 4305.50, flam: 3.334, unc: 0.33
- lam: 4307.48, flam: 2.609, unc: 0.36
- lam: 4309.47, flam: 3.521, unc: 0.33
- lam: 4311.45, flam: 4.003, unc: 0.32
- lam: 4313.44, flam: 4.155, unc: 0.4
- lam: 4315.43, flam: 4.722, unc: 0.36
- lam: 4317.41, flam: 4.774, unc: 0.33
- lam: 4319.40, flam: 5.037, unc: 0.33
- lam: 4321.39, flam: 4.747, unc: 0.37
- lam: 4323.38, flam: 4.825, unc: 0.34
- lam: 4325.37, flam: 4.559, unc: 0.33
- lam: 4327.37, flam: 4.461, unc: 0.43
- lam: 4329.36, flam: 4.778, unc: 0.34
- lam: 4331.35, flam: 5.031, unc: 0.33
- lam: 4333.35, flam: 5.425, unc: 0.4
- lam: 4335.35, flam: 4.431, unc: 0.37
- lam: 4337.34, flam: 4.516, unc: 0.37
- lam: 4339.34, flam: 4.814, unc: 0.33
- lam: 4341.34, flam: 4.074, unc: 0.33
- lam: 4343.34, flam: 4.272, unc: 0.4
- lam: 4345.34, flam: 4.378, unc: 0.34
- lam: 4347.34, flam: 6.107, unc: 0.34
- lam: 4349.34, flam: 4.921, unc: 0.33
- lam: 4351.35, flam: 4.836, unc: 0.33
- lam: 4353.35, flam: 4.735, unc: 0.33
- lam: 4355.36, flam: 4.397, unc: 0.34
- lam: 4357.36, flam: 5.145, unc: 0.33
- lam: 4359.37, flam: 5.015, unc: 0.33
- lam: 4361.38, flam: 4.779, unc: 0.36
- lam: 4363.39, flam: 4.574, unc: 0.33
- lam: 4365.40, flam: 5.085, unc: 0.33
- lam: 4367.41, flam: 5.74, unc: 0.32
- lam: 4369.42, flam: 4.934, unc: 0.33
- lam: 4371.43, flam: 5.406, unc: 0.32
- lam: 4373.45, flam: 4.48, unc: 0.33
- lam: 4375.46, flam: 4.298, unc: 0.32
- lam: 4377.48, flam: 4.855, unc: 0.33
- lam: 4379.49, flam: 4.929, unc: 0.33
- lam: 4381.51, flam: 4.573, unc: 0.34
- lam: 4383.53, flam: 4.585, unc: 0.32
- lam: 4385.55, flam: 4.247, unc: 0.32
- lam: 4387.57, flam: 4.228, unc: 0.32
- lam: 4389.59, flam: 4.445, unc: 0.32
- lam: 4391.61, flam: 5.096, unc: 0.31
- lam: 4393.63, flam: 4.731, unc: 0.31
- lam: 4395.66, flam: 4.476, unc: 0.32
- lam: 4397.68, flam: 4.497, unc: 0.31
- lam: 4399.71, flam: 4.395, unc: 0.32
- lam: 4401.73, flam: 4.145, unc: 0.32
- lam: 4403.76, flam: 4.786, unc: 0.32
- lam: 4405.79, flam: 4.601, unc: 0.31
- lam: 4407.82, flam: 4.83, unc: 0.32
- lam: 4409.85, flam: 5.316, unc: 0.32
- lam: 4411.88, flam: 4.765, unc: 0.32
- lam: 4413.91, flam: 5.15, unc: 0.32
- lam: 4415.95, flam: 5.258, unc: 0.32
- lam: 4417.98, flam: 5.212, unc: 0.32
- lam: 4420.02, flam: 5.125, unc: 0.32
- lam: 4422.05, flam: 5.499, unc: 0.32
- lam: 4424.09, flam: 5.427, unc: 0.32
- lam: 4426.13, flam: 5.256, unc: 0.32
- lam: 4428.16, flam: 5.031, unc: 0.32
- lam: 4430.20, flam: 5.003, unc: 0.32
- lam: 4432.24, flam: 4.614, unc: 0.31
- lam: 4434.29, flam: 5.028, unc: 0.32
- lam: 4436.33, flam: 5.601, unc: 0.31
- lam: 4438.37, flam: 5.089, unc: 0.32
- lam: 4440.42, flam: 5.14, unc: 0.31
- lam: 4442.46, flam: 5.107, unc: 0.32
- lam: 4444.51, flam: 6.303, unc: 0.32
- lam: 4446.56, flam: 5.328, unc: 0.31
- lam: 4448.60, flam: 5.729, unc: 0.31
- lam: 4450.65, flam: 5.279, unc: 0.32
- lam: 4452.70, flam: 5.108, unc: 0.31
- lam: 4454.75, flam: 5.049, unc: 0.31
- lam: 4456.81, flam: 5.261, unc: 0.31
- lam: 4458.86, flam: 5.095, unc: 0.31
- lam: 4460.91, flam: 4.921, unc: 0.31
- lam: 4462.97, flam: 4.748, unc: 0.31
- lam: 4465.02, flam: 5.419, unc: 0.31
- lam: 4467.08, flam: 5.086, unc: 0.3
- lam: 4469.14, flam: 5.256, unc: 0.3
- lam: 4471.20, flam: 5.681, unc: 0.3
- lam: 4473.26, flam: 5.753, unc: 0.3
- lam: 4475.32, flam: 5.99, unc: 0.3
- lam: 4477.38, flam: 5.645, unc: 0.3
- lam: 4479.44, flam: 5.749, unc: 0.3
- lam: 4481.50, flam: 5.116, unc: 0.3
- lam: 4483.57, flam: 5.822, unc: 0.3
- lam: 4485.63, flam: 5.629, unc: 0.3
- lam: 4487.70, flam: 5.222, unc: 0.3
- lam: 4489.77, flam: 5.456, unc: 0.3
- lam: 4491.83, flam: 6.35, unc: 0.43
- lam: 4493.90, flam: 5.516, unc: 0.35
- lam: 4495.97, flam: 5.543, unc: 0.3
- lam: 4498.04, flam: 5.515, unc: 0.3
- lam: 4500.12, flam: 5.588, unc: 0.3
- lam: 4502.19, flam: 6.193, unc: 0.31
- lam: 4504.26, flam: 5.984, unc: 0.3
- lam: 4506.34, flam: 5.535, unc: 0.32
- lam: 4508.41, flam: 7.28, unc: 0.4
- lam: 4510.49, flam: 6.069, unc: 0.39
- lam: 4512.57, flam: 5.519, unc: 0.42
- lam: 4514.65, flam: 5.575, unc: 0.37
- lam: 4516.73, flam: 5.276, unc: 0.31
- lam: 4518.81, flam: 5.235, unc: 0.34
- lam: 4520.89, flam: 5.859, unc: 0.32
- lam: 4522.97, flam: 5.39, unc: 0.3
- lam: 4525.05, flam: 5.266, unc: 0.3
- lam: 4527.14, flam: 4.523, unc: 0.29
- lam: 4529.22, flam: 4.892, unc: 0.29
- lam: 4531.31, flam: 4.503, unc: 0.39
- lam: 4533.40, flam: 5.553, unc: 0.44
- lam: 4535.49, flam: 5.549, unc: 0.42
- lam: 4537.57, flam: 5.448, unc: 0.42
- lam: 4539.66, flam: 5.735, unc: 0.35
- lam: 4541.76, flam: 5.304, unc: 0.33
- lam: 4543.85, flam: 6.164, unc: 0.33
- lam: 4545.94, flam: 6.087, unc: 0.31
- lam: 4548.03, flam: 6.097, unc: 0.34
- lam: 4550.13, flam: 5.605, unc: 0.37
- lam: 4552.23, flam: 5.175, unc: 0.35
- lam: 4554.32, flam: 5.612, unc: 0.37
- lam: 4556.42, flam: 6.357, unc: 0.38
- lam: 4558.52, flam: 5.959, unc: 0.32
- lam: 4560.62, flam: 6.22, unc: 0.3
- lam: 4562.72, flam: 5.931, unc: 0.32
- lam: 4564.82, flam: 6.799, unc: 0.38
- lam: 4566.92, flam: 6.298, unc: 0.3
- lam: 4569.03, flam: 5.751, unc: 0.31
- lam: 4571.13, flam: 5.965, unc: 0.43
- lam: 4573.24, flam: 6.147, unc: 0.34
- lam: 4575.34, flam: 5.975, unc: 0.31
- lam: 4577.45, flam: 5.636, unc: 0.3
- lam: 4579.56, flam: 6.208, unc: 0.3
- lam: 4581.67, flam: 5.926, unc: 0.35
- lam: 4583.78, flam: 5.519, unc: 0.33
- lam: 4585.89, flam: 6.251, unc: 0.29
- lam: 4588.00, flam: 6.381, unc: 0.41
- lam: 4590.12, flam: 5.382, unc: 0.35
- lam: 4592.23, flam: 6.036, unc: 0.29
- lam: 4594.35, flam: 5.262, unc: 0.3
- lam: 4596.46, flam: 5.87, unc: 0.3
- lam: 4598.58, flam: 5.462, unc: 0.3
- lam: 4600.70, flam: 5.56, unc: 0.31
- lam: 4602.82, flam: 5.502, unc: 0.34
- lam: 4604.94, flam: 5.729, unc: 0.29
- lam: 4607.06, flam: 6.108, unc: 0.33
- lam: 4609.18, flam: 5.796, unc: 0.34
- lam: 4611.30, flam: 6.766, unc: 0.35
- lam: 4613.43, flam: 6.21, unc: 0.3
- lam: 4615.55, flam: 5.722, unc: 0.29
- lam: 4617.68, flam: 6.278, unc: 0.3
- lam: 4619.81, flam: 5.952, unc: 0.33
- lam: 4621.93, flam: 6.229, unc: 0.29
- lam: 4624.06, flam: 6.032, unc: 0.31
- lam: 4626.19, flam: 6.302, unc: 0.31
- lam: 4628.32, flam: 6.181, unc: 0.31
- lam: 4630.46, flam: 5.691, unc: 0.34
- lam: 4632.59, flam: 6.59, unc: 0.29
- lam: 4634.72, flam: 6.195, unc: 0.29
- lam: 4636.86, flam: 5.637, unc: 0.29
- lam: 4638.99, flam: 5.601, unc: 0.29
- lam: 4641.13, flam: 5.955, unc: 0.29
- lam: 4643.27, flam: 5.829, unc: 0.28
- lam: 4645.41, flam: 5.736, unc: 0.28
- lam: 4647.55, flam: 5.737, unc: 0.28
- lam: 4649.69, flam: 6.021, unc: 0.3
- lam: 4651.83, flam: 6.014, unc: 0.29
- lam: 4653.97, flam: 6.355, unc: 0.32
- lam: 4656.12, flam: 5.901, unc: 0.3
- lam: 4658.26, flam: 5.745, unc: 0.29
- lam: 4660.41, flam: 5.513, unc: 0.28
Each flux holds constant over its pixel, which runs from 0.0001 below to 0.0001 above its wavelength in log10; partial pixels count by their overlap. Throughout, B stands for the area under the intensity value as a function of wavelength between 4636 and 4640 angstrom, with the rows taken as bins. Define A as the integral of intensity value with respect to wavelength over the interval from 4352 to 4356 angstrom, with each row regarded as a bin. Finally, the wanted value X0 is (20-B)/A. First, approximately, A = 18.4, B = 22.5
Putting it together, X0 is -0.14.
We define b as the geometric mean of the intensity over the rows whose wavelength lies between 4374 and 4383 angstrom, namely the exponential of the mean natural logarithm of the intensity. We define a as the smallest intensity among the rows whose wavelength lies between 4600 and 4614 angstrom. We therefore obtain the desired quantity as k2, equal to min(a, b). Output 4.66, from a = 5.502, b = 4.7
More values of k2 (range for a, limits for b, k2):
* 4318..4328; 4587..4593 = 4.46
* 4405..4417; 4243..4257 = 4.39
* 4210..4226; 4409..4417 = 3.64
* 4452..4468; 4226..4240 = 3.89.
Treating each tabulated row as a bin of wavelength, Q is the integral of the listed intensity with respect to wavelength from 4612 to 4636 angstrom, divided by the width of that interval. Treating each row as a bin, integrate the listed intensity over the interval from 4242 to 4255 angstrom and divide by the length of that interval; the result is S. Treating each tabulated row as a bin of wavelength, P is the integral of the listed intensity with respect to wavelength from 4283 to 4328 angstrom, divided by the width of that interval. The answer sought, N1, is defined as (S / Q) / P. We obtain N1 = 0.178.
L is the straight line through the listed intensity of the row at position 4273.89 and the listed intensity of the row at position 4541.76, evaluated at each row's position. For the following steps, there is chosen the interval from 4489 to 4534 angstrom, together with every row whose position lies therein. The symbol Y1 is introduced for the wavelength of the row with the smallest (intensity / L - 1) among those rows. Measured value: 4531.31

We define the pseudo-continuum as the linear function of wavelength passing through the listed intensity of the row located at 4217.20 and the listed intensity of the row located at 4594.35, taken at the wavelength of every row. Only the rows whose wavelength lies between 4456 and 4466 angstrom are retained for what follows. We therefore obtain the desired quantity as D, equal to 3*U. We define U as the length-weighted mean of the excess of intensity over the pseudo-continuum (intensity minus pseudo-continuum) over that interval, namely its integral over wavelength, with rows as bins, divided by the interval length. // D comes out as 1.15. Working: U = 0.38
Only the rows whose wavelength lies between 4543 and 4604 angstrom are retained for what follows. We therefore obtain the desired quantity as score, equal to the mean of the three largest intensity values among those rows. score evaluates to 6.5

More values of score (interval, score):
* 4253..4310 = 4.8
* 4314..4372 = 5.8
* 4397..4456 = 5.9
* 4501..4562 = 6.6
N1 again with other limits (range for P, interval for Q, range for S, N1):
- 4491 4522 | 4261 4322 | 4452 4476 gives 0.227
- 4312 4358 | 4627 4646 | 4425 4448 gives 0.186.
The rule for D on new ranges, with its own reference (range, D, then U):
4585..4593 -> 2.30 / 0.77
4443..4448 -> 3.32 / 1.11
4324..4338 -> 1.79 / 0.60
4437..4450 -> 2.47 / 0.82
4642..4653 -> 1.16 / 0.39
